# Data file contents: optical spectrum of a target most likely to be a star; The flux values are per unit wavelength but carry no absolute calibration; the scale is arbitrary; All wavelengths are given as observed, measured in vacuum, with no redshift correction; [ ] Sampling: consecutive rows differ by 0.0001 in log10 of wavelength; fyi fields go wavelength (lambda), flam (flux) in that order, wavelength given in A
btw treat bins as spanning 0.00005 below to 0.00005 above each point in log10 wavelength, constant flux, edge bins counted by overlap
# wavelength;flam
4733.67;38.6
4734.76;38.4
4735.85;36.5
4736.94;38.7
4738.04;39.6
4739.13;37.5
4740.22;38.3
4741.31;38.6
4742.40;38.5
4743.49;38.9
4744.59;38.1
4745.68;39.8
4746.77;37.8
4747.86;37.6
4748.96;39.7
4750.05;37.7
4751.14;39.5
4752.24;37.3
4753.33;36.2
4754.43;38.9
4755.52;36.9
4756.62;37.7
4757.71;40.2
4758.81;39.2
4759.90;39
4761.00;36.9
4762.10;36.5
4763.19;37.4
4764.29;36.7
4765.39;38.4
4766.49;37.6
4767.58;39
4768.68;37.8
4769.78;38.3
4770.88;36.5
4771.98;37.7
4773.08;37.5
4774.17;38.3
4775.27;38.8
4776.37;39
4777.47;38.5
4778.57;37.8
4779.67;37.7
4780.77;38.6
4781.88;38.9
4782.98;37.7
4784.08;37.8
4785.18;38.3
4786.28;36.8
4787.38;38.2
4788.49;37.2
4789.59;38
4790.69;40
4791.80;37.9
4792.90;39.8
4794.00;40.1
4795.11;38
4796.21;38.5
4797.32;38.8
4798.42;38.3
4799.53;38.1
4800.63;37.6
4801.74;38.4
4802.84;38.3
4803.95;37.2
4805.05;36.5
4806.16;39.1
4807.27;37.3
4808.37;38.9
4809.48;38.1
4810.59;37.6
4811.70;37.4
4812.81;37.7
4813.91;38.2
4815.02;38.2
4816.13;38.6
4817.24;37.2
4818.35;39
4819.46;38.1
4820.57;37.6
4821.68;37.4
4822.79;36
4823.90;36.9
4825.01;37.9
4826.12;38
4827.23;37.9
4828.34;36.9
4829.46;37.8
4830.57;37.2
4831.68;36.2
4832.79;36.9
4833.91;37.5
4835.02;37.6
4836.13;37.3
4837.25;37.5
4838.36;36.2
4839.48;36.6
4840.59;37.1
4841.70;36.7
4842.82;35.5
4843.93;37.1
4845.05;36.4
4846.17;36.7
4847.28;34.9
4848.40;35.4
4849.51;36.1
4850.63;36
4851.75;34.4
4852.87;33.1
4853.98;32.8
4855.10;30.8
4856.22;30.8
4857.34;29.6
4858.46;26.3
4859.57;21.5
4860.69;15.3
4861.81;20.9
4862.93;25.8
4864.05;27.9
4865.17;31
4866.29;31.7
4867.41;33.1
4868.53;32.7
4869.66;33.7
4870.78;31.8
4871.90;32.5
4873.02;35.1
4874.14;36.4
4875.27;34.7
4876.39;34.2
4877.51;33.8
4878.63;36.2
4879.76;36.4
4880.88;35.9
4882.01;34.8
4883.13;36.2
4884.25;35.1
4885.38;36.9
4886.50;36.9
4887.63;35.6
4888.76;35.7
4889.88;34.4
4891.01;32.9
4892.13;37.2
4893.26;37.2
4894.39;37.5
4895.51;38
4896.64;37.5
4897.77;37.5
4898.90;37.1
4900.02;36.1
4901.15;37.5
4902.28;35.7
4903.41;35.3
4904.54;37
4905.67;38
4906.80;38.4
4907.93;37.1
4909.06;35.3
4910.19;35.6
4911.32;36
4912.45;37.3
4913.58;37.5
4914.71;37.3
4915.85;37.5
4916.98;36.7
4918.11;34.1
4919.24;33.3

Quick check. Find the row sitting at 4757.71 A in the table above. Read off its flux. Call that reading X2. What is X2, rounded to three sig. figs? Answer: 40.2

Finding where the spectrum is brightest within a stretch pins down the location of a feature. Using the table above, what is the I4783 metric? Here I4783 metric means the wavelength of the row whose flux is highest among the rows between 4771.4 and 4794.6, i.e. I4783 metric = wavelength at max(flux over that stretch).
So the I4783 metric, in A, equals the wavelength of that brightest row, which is 4794.00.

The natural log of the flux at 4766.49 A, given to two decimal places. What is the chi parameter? 3.63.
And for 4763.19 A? 3.62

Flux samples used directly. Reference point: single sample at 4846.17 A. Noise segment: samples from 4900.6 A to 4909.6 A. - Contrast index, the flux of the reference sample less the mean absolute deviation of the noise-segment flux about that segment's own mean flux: 35.7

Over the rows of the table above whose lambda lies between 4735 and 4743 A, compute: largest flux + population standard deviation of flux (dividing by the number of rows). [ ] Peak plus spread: 40.51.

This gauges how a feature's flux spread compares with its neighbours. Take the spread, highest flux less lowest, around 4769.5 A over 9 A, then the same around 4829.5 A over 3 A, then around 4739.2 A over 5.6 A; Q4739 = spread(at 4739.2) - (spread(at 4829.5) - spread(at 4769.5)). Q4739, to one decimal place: 3.7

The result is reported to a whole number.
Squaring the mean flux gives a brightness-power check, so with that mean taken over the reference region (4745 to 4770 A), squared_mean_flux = 1451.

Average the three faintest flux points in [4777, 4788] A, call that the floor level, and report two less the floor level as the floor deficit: -35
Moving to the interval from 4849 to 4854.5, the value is -31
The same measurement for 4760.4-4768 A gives -35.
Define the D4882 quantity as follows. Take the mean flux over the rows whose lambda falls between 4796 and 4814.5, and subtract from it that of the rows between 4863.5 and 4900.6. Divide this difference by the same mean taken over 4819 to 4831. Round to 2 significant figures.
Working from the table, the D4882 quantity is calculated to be 0.081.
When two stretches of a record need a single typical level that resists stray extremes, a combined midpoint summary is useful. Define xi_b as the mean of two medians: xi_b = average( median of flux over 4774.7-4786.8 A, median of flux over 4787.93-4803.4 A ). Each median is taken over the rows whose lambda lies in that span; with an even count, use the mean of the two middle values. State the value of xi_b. 38.3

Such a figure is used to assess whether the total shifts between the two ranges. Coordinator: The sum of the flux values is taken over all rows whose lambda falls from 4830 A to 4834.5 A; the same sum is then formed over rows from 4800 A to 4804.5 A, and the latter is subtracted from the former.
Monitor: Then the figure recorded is -4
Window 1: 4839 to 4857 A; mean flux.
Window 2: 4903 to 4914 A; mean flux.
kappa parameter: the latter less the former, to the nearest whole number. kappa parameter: 2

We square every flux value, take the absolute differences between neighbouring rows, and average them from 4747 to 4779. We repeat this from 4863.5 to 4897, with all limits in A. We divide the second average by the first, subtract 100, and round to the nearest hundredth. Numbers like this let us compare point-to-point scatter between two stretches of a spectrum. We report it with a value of -99.13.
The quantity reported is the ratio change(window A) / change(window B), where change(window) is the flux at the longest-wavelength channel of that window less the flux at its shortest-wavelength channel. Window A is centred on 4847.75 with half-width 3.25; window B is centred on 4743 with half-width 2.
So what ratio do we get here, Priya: 1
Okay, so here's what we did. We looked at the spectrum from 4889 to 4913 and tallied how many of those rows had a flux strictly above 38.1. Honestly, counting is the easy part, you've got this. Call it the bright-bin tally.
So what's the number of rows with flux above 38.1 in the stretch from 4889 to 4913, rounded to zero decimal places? 1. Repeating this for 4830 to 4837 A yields 0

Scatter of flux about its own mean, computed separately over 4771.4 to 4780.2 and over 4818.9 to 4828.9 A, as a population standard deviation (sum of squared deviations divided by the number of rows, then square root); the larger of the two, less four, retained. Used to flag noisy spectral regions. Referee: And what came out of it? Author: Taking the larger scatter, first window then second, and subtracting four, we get -3.3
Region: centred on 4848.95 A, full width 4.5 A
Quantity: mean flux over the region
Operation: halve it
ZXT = 17.8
